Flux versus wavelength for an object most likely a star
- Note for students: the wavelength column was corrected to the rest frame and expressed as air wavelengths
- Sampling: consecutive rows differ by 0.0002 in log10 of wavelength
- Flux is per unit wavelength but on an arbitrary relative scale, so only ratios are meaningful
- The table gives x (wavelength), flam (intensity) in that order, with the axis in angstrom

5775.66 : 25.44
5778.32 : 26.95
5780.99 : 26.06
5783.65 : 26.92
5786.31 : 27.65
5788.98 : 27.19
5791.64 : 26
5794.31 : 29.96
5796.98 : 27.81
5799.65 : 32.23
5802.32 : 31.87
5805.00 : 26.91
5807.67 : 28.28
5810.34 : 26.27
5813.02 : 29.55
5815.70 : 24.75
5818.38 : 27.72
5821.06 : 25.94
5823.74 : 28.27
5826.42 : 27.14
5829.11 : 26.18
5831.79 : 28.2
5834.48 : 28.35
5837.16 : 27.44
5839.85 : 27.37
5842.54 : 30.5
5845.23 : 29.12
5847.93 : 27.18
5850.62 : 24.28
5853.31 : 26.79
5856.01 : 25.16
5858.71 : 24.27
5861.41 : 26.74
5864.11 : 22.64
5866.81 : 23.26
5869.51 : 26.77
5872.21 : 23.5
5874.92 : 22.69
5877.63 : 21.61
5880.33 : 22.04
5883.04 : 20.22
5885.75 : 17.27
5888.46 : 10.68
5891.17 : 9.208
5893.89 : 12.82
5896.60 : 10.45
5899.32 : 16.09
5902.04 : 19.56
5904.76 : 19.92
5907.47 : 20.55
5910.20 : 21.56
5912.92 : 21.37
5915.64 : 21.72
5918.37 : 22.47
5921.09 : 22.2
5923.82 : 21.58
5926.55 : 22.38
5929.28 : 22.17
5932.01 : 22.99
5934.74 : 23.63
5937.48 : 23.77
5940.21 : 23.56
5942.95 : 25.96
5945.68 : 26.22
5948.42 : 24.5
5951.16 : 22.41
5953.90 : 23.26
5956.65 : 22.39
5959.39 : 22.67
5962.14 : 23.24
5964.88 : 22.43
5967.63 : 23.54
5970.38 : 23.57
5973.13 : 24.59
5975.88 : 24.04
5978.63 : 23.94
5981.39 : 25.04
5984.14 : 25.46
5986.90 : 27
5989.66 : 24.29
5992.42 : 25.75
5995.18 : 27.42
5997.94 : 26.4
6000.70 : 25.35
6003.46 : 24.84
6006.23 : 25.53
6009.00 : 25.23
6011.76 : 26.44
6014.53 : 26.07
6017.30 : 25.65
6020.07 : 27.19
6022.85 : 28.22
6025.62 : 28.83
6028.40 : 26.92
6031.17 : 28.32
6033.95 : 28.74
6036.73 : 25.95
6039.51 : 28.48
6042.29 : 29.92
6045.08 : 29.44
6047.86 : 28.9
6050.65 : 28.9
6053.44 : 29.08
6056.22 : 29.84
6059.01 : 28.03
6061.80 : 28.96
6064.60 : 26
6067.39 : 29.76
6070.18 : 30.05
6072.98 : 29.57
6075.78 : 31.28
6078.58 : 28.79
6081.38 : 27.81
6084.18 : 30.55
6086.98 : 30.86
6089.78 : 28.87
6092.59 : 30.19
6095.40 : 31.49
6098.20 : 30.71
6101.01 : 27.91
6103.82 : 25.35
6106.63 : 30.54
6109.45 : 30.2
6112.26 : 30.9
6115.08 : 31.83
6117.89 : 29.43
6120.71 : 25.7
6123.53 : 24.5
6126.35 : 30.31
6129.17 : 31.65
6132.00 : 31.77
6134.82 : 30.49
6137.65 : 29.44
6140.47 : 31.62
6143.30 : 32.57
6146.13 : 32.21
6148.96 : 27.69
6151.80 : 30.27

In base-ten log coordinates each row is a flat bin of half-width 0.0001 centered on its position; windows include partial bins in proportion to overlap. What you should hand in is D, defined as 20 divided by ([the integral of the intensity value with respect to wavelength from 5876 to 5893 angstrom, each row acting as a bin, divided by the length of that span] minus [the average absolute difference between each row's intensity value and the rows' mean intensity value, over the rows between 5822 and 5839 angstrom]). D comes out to 1.24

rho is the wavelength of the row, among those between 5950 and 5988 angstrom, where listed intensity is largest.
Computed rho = 5986.90 angstrom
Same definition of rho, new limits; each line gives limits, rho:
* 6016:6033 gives 6025.62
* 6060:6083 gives 6075.78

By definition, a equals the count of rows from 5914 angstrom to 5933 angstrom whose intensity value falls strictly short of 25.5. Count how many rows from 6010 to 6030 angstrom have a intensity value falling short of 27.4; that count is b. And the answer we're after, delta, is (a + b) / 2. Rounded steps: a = 7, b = 5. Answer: 6.0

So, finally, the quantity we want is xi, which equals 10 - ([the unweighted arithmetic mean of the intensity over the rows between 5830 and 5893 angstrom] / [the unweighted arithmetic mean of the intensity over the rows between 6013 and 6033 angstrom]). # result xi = 9.13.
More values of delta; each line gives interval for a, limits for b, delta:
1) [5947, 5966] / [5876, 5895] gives 7.0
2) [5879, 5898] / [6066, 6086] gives 3.5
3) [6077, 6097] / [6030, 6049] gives 0.5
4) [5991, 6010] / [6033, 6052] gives 2.0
